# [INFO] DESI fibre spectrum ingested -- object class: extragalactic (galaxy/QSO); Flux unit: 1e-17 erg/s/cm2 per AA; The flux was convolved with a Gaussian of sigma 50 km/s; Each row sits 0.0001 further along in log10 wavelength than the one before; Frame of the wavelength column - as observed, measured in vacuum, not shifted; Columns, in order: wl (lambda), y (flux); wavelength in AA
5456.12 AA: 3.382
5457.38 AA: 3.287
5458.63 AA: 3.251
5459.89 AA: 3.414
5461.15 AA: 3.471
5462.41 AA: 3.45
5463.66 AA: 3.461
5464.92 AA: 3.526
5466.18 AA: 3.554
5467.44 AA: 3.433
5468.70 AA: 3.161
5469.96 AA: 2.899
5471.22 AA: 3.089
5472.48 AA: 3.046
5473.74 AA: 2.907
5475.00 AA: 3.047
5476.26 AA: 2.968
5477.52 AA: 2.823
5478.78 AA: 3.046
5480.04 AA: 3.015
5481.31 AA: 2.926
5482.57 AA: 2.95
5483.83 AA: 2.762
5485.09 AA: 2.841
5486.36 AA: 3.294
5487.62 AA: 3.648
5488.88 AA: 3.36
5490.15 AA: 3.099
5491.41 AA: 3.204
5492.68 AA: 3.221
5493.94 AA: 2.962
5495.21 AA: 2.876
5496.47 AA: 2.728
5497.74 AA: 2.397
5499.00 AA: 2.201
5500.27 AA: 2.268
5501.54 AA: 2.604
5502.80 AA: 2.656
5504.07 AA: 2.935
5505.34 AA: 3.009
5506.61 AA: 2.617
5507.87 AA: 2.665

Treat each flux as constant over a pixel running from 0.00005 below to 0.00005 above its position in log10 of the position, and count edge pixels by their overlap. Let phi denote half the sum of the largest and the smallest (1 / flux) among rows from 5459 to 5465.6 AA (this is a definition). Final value 0.288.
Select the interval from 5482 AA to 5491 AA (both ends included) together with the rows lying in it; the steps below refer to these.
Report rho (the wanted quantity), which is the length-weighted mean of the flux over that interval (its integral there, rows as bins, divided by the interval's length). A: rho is 3.14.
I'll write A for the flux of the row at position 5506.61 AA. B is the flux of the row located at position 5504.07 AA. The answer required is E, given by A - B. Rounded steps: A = 2.617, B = 2.935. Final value -0.3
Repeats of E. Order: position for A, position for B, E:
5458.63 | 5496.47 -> 0.5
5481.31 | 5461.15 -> -0.5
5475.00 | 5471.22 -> 0.0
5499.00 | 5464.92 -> -1.3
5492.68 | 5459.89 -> -0.2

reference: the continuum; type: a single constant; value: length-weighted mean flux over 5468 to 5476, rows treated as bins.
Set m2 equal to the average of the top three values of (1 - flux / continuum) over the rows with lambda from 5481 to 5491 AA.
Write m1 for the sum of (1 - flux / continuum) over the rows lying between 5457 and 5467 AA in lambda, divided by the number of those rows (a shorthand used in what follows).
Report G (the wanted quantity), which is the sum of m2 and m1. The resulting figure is -0.07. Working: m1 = -0.13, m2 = 0.06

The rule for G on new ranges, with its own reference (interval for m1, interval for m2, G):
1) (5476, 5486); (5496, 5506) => 0.28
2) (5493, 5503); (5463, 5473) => 0.15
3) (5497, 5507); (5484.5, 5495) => 0.16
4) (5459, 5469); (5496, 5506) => 0.11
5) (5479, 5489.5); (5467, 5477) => 0.01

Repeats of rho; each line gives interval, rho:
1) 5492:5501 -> 2.66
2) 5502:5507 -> 2.81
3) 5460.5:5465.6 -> 3.48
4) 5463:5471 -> 3.33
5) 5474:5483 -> 2.97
